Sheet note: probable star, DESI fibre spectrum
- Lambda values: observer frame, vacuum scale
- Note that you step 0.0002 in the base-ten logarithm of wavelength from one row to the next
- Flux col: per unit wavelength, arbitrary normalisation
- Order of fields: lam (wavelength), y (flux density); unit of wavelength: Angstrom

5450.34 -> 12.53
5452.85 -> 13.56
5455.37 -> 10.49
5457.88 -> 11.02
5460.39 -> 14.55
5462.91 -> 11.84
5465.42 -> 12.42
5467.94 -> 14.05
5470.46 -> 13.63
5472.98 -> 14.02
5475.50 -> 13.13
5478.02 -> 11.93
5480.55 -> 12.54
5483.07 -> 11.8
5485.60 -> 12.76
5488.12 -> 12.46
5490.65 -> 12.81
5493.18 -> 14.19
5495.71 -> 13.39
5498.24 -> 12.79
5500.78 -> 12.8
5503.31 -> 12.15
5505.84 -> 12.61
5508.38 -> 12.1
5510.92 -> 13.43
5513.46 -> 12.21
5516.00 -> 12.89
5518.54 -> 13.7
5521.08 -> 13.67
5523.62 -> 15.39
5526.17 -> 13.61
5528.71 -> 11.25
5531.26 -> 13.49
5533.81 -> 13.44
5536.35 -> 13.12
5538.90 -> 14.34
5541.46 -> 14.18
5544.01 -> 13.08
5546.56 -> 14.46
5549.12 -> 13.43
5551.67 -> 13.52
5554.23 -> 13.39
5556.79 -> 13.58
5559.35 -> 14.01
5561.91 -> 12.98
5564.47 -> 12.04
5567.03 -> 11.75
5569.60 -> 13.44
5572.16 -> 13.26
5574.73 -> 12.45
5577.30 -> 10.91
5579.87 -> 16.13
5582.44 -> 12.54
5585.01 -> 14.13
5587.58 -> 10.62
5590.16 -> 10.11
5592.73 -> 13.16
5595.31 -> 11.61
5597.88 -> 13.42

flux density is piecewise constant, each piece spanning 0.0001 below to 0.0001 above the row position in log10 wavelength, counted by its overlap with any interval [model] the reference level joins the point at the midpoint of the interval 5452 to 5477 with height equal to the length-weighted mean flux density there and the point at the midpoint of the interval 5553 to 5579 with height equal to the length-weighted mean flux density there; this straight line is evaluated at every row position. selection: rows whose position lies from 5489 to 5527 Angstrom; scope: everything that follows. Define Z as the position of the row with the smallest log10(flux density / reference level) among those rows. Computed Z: 5508.38 Angstrom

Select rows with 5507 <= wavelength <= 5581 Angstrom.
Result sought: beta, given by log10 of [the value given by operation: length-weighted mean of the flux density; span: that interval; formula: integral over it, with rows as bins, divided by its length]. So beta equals 1.12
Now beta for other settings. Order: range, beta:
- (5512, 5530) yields 1.12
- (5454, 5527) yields 1.11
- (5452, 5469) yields 1.10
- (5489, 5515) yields 1.11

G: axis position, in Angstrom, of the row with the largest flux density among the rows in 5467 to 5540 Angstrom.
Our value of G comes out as 5523.62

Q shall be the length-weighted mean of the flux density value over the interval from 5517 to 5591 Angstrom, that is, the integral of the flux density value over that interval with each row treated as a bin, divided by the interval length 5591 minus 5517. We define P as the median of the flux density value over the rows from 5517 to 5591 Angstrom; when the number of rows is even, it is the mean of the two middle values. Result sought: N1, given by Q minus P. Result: -0.25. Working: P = 13.4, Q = 13.19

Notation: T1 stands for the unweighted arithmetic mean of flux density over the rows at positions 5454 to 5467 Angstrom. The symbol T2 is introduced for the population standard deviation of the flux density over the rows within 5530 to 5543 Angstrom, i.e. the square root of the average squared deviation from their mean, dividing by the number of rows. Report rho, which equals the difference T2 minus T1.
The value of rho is -11.6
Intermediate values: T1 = 12.1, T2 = 0.5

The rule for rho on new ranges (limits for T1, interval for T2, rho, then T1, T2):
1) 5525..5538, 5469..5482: -12.2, 13.0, 0.7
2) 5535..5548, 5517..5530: -12.5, 13.8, 1.3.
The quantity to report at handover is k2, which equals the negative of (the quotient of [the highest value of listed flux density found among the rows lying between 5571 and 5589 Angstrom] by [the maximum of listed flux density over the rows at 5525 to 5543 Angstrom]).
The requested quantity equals -1.12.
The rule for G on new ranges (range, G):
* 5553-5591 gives 5579.87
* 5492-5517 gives 5493.18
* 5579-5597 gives 5579.87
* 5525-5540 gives 5538.90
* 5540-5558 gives 5546.56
